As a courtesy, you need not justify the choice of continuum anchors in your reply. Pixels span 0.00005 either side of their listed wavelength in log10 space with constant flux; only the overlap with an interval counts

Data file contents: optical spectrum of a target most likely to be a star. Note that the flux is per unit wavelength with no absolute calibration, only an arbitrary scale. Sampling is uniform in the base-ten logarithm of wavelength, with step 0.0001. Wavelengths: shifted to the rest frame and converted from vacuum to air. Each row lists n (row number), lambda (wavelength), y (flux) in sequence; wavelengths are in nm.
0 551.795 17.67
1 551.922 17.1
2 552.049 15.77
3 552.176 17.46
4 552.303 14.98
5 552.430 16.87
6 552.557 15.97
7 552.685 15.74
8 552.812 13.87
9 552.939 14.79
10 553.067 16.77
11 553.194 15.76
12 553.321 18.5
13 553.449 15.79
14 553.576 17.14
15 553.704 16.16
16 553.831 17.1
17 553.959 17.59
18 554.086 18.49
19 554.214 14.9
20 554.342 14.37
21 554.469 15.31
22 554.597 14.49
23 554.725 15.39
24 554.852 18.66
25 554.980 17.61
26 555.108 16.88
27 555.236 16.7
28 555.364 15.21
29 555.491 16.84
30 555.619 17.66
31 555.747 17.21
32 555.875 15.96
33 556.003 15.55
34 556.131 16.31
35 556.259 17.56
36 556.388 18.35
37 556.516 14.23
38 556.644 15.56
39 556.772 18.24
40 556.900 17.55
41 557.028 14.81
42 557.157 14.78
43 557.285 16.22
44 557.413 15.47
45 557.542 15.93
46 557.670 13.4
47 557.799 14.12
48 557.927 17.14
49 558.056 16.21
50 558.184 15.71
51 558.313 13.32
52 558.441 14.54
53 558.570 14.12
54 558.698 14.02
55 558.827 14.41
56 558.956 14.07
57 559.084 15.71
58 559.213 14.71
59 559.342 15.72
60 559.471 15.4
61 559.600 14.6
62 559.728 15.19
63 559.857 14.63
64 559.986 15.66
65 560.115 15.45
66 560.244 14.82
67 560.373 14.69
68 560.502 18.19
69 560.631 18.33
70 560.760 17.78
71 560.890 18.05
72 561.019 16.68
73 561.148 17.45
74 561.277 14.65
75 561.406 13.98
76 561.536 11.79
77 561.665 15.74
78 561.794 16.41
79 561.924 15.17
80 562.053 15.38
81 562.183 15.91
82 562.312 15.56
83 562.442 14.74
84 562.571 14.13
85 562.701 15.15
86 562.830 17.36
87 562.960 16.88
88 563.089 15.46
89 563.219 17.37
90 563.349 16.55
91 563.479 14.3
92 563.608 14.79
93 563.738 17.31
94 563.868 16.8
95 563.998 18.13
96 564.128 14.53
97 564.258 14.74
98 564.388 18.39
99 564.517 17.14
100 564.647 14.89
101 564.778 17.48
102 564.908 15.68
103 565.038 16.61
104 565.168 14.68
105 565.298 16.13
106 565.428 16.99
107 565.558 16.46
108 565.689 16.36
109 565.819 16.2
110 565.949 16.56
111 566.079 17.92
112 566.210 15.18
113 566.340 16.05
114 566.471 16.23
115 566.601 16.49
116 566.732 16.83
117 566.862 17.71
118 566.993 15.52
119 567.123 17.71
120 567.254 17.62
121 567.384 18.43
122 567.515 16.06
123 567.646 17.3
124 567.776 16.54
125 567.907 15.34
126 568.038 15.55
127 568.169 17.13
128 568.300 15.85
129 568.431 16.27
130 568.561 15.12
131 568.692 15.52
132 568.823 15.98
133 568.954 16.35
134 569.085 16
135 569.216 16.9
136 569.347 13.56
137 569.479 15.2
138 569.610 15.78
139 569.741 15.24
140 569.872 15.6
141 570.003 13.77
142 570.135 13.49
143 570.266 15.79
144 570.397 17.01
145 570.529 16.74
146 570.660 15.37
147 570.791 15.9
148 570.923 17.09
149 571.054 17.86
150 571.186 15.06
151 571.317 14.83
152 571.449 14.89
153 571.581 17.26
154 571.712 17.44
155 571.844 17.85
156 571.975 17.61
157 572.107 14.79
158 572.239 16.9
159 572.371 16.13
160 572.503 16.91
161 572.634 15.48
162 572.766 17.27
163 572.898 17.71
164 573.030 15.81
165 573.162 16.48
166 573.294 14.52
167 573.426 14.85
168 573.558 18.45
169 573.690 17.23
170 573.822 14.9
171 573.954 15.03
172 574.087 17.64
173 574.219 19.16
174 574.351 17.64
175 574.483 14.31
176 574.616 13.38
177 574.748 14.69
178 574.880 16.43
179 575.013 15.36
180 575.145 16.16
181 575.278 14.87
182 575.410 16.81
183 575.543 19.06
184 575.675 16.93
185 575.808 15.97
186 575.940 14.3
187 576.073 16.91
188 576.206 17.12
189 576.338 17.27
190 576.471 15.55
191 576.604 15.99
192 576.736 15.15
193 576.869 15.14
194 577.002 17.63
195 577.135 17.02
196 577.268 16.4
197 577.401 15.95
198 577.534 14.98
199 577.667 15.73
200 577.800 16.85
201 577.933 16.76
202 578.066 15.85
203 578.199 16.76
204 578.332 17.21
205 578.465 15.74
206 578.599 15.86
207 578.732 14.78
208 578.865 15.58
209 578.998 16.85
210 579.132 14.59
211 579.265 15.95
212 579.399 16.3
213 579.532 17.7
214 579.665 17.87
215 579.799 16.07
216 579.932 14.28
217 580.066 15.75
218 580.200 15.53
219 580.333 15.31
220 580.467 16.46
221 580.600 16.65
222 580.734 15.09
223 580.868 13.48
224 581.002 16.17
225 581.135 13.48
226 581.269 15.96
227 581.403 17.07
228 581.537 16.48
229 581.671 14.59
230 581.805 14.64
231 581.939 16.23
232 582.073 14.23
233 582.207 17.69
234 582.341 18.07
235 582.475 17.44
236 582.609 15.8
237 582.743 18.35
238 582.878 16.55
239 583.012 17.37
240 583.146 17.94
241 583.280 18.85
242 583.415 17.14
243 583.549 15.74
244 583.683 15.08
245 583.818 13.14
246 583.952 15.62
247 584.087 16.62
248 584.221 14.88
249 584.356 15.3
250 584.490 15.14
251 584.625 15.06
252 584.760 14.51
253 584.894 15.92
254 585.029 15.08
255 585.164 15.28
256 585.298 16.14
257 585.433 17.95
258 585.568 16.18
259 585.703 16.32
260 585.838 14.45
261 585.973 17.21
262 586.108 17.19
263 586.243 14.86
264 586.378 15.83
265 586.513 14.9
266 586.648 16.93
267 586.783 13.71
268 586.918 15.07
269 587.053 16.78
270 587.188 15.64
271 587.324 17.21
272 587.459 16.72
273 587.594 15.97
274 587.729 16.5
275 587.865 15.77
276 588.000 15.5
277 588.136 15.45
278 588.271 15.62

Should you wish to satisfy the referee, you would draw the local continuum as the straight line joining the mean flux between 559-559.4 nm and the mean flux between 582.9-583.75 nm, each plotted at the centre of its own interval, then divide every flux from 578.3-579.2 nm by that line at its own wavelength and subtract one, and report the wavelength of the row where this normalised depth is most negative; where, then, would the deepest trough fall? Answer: 579.132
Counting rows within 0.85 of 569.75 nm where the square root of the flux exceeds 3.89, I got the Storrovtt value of 10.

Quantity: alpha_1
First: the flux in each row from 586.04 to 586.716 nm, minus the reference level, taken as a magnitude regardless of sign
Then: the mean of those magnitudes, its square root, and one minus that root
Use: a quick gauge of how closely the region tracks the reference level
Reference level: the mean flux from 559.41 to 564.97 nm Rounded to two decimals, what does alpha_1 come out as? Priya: 0.06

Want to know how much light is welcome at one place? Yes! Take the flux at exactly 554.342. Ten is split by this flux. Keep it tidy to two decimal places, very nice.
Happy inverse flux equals 0.70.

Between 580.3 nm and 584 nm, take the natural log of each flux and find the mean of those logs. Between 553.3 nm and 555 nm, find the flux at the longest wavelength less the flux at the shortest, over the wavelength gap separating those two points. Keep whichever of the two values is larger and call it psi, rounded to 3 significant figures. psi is 2.77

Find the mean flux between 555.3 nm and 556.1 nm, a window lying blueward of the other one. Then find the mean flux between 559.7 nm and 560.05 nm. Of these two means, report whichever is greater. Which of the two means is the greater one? 16.4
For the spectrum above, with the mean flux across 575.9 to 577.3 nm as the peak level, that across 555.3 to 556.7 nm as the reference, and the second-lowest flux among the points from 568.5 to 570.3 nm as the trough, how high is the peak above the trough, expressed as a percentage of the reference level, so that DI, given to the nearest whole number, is 16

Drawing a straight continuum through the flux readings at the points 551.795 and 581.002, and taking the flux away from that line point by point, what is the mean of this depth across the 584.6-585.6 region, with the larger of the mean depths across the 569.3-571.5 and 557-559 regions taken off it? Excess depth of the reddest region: -2.27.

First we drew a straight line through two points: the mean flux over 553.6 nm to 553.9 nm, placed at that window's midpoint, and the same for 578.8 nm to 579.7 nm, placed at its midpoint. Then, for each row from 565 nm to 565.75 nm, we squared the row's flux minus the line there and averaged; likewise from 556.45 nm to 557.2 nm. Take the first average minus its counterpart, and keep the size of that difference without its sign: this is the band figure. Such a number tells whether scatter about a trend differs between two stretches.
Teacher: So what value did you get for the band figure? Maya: 2.2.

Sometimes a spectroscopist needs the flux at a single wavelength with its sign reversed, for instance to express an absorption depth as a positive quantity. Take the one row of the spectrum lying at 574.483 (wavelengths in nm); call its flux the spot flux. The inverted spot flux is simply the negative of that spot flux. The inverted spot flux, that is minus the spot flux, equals -14.3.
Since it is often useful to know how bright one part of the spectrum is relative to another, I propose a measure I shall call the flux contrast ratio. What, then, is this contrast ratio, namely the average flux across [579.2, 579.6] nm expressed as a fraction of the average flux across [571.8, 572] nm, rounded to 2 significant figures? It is 0.94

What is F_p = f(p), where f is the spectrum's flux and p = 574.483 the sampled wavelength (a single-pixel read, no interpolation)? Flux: 14.31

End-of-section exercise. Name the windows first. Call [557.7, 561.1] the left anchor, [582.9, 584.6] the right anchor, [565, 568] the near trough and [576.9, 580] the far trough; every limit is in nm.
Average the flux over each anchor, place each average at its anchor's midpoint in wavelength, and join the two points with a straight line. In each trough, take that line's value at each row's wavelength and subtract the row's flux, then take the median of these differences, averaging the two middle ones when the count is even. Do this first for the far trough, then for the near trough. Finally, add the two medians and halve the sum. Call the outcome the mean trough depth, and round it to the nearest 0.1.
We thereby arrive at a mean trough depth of -0.5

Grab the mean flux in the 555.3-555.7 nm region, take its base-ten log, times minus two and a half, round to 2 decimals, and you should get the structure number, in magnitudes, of -3.05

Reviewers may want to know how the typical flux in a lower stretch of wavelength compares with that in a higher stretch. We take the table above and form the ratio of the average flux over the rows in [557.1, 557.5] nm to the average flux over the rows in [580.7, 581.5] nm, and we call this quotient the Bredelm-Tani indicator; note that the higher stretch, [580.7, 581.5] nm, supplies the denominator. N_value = 1.02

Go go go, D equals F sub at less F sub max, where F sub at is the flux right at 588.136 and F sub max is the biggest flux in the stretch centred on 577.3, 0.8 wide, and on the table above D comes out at -2.2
